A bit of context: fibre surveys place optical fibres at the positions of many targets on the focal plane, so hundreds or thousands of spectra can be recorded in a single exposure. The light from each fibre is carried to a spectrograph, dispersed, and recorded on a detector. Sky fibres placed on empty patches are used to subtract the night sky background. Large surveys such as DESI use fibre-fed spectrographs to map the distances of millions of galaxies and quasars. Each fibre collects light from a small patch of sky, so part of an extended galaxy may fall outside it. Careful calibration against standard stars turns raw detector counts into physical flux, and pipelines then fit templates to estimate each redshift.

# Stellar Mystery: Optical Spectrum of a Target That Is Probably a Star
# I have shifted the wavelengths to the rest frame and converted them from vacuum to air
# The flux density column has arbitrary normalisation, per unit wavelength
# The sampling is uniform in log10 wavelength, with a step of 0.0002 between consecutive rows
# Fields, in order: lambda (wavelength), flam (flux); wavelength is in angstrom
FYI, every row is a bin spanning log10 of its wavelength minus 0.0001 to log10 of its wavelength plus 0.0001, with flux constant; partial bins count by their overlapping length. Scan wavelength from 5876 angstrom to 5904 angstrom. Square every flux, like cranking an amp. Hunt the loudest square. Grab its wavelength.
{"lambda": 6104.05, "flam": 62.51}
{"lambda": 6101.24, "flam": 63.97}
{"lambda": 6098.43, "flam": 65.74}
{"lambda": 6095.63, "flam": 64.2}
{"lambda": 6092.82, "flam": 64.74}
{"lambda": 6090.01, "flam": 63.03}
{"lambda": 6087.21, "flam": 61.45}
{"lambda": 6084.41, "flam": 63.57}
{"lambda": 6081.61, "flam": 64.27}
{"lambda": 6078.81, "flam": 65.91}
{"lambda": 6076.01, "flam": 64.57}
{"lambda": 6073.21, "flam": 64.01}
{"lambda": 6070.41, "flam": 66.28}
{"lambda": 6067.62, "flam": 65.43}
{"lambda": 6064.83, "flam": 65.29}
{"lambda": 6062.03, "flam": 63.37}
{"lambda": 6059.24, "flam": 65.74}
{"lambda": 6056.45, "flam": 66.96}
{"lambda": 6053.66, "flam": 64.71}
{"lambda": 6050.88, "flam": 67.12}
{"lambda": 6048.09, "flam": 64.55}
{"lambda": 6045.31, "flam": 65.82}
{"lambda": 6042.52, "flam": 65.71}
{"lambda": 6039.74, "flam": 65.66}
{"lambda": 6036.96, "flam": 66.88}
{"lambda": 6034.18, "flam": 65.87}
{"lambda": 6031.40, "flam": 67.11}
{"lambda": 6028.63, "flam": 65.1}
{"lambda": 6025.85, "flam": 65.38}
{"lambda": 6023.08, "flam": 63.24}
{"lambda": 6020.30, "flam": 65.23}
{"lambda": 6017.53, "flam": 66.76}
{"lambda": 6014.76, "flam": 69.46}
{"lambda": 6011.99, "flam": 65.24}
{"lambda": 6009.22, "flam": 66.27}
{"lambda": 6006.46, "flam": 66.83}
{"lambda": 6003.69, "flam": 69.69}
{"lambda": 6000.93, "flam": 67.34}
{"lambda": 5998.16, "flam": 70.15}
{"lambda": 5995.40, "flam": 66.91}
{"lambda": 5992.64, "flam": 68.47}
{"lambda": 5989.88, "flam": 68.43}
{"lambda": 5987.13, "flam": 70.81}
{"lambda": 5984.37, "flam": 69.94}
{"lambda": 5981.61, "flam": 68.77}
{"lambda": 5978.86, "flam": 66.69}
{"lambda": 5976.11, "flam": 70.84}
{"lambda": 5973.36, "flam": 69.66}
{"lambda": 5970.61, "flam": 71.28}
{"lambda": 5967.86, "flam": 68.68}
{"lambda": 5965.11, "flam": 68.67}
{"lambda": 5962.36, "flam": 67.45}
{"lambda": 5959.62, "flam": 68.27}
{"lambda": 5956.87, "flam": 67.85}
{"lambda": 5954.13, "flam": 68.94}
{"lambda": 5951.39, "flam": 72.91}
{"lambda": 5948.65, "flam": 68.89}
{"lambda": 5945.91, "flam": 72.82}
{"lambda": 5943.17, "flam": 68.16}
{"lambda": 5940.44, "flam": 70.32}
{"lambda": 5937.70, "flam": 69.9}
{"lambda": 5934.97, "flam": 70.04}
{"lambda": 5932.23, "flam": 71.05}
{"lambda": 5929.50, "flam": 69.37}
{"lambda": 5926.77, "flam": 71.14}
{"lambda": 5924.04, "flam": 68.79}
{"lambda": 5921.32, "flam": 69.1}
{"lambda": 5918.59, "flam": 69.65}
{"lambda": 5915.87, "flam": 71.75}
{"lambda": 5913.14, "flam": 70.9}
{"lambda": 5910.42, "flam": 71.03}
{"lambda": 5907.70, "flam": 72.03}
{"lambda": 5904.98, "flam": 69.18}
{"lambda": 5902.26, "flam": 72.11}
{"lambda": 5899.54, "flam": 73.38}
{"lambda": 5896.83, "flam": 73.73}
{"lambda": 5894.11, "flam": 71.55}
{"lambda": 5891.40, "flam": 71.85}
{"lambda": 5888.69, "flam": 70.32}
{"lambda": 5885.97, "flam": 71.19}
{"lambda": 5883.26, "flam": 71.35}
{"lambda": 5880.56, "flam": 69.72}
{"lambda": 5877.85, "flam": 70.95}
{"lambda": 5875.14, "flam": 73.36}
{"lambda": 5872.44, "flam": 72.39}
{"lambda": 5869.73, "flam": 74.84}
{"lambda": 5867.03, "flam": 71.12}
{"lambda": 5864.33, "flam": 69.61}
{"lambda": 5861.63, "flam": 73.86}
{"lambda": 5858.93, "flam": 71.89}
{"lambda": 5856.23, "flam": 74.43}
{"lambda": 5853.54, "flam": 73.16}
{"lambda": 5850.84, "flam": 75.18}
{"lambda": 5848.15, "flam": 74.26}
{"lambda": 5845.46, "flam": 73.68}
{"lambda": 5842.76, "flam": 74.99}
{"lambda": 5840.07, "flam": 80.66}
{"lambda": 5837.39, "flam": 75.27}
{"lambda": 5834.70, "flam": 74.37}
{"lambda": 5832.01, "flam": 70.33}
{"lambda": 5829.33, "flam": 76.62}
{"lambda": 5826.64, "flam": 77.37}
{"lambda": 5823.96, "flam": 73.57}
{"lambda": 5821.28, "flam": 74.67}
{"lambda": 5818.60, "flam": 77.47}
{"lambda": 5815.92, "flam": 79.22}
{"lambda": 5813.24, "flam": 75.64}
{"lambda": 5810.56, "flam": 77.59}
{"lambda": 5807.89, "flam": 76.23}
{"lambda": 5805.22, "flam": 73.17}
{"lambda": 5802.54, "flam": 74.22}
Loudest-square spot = 5896.83 angstrom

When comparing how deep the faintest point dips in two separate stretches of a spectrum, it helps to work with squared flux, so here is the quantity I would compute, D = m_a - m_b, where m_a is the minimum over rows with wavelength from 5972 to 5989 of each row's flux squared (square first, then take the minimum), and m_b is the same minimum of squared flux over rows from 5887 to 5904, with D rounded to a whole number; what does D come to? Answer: -497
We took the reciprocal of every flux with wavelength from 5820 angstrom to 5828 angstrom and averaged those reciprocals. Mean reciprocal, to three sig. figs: 0.0133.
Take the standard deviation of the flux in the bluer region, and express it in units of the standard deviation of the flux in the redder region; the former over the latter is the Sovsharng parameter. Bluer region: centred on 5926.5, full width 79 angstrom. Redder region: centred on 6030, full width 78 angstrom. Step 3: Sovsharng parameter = 1.03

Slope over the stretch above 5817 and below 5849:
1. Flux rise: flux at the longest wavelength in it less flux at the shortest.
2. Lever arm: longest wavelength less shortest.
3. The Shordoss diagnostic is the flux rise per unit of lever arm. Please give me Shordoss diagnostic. -0.109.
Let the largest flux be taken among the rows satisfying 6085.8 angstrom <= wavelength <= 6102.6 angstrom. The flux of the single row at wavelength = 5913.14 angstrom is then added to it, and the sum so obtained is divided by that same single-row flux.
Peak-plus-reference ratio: 1.93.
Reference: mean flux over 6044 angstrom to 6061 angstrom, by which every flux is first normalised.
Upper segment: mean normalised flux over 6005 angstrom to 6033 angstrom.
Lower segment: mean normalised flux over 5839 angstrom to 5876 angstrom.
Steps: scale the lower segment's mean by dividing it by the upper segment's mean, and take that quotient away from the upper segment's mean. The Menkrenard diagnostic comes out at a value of -0.11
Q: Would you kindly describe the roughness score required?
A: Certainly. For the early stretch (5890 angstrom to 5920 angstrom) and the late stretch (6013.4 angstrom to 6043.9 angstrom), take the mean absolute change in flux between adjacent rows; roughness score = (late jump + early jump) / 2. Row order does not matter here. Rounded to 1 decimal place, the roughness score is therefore 1.4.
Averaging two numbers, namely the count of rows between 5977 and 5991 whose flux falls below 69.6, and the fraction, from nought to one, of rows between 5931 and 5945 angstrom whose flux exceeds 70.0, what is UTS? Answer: 1.8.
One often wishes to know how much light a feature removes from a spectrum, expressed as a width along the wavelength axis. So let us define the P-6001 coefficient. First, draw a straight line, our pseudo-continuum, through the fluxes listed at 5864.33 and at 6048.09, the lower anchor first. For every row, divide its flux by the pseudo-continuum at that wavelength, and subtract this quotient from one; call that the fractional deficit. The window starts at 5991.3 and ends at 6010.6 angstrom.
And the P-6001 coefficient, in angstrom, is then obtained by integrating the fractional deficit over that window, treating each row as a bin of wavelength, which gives -0.62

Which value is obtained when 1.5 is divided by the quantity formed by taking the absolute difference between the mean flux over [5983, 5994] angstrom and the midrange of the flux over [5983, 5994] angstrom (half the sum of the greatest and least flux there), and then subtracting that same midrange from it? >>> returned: -0.0216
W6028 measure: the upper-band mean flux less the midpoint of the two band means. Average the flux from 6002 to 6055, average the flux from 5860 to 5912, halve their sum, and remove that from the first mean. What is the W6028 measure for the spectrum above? -2.8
